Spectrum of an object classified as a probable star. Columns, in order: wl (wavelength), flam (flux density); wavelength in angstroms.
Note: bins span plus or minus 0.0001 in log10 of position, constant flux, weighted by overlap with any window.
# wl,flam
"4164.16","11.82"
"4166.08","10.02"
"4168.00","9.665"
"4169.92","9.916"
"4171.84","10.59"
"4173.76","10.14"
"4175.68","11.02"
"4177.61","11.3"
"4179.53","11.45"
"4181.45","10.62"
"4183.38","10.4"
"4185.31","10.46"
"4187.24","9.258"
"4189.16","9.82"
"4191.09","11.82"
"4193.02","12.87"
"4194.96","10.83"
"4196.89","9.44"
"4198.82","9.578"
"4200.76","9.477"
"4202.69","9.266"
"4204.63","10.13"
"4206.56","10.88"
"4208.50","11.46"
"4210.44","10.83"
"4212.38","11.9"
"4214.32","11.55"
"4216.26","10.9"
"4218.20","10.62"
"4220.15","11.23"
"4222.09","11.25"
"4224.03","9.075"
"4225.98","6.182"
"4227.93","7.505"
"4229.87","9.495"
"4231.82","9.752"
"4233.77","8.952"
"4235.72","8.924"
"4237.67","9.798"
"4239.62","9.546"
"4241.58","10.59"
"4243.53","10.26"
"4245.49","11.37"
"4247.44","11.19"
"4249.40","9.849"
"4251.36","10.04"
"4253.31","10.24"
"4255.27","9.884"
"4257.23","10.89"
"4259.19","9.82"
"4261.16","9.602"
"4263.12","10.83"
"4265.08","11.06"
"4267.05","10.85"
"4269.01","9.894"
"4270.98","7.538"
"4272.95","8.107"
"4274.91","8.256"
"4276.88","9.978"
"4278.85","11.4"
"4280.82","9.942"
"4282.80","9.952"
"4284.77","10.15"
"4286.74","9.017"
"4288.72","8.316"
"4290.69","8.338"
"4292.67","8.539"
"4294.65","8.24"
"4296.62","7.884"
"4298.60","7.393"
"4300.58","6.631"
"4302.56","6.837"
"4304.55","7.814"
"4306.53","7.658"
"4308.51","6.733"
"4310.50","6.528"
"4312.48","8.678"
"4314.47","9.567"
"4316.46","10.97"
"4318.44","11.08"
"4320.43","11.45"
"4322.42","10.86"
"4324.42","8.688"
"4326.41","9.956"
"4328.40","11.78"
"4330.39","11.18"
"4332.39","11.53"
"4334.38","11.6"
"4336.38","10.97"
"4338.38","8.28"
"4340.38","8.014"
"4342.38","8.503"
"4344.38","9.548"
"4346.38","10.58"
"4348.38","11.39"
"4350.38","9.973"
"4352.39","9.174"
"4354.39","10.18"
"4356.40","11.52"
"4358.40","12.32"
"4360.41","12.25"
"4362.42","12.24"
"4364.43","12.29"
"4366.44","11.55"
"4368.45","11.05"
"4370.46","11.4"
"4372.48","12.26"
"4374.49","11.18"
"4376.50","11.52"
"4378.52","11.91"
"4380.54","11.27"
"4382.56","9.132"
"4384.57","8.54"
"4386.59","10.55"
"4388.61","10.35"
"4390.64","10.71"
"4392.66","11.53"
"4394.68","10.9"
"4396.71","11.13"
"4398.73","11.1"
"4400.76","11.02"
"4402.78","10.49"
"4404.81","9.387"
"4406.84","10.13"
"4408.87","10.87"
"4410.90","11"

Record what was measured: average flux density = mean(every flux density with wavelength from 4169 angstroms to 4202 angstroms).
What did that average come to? 10.5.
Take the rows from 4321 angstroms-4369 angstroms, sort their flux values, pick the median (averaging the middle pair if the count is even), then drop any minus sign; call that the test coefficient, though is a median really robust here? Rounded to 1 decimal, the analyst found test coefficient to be 11.0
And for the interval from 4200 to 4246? 10.2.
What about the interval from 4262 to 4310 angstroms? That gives 8.3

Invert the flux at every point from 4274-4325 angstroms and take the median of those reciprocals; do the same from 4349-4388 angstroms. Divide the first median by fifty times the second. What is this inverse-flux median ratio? 0.0265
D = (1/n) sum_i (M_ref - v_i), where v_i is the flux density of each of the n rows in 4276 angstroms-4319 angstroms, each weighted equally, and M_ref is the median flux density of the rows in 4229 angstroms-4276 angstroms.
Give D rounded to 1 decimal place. 1.2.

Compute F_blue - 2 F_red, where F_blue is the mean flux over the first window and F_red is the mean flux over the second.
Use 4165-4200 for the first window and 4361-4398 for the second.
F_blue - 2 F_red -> -11.7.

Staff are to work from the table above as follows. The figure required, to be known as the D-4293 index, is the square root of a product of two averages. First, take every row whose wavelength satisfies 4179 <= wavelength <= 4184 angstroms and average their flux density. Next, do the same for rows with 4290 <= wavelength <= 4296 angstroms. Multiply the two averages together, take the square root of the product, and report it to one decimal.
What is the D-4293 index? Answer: 9.5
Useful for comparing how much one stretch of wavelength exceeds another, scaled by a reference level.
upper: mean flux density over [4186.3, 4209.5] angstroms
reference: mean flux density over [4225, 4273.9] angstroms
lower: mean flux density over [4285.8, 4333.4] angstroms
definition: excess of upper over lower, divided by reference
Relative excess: 0.15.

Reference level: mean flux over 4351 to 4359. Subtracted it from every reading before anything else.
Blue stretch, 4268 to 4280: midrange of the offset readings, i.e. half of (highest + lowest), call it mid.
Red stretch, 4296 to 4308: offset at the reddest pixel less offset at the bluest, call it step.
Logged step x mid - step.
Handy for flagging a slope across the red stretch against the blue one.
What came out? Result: 0.5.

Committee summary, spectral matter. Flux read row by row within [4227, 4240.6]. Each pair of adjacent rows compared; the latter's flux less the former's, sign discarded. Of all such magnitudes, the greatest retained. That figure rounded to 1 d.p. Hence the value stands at 2.0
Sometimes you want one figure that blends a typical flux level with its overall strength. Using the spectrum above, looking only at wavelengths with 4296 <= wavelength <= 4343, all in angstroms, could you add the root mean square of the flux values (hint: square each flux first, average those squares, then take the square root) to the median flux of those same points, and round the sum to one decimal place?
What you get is 18.0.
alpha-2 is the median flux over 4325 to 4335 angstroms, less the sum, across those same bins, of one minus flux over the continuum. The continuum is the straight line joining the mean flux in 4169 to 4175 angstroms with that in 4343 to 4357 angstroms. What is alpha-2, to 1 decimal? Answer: 12.0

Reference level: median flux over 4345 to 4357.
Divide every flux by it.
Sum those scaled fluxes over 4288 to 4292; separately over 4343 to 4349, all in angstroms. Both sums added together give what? 5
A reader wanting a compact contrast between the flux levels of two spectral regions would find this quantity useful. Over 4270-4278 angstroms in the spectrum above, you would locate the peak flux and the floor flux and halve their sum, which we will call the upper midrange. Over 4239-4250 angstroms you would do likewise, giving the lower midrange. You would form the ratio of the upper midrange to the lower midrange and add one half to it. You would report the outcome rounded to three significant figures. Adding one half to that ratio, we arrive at 1.34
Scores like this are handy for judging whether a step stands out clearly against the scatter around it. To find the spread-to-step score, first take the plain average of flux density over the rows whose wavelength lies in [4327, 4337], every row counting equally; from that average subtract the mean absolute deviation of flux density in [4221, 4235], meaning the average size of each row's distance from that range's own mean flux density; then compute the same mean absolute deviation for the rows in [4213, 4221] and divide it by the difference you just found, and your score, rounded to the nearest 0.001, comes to 0.031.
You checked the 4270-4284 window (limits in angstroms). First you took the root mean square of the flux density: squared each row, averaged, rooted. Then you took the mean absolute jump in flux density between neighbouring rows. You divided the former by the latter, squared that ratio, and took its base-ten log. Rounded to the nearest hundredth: 2.05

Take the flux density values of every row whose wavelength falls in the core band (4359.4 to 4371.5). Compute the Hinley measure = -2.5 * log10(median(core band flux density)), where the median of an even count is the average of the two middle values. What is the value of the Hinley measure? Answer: -2.69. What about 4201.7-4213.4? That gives -2.59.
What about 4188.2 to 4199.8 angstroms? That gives -2.53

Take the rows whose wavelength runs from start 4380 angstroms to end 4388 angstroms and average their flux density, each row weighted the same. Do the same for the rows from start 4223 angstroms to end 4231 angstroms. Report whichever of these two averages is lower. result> 8.1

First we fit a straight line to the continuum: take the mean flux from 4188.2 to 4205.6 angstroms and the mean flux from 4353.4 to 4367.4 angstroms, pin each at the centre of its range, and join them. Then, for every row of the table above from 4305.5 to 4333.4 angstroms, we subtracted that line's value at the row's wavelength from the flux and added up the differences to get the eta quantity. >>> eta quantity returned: -23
